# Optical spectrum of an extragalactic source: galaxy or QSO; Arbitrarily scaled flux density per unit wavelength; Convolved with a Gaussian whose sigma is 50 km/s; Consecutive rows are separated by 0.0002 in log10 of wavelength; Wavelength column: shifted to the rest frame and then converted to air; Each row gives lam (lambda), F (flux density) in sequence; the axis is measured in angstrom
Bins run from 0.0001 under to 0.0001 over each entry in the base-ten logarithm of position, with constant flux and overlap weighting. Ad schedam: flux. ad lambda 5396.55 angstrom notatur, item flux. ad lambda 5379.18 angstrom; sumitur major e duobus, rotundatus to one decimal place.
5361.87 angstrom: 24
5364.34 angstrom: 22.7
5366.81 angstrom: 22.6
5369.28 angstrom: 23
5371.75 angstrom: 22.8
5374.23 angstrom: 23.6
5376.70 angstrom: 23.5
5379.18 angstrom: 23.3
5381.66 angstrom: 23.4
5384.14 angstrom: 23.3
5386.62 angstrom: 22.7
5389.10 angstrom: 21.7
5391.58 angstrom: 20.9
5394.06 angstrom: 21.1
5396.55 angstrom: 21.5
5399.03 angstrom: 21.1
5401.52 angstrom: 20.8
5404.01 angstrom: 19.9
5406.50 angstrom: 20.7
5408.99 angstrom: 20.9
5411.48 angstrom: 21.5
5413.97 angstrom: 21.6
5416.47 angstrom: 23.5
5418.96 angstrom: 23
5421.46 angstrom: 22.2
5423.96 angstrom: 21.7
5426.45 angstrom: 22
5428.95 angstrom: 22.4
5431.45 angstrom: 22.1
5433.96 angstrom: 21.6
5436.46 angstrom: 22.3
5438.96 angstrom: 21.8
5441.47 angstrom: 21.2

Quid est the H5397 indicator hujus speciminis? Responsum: 23.3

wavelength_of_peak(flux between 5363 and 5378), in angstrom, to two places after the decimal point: 5374.23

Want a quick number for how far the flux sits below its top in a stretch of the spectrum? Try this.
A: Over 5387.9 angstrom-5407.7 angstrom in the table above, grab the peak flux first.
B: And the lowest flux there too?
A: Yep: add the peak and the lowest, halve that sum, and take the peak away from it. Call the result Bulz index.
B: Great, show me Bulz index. -0.90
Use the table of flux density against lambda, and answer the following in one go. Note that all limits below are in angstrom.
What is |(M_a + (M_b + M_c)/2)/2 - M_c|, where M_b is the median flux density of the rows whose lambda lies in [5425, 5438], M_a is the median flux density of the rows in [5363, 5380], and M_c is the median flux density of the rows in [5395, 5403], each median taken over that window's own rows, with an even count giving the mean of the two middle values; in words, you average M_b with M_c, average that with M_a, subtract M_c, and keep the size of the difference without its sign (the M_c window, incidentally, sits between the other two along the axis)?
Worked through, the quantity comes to 1.2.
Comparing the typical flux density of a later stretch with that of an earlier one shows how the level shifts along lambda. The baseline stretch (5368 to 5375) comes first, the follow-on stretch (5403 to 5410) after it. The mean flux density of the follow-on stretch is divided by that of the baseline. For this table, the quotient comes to 0.89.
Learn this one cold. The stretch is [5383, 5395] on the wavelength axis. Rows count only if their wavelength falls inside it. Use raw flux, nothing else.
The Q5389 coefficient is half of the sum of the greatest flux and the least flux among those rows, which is 22.1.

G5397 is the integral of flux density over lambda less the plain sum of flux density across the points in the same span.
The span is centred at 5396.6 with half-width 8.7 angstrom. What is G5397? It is 218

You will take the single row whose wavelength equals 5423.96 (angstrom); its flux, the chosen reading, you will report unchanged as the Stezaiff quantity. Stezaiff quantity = 21.7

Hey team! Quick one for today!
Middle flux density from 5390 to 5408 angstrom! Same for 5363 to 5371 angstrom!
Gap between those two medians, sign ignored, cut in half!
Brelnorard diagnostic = 0.90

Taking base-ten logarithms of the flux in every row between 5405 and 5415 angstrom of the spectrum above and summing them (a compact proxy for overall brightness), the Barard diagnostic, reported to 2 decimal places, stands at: 5.30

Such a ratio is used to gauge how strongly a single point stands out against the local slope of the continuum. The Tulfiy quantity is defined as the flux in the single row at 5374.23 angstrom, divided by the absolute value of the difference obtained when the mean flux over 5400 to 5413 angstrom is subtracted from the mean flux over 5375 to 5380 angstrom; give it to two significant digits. 8.9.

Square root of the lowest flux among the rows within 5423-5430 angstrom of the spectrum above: 4.66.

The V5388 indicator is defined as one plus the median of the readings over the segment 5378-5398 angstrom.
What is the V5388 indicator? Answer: 23.2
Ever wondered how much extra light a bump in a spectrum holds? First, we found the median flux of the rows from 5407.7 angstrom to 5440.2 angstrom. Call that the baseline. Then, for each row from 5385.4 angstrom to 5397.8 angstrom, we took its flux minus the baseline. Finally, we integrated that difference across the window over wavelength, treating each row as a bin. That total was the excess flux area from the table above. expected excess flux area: -5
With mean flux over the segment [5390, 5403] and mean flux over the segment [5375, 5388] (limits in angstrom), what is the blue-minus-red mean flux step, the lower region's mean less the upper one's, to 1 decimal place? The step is 2.2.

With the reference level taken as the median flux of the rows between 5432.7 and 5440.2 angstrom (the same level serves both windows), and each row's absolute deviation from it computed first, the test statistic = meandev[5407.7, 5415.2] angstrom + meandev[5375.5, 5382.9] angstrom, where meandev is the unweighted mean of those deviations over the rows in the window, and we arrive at 2.1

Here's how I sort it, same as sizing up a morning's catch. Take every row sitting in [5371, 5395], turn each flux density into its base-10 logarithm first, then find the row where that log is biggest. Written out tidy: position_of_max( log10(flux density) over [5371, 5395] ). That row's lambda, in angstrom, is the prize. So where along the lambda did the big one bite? 5374.23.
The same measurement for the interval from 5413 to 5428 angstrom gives 5416.47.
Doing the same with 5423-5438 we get 5428.95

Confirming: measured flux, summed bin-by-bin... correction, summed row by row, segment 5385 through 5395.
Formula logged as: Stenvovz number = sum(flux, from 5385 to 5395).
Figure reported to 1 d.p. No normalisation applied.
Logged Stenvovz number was 86.4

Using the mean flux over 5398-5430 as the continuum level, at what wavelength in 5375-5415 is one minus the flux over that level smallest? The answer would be 5376.70 angstrom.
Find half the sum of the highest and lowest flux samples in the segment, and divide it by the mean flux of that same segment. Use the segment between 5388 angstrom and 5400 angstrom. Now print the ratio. 1.00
